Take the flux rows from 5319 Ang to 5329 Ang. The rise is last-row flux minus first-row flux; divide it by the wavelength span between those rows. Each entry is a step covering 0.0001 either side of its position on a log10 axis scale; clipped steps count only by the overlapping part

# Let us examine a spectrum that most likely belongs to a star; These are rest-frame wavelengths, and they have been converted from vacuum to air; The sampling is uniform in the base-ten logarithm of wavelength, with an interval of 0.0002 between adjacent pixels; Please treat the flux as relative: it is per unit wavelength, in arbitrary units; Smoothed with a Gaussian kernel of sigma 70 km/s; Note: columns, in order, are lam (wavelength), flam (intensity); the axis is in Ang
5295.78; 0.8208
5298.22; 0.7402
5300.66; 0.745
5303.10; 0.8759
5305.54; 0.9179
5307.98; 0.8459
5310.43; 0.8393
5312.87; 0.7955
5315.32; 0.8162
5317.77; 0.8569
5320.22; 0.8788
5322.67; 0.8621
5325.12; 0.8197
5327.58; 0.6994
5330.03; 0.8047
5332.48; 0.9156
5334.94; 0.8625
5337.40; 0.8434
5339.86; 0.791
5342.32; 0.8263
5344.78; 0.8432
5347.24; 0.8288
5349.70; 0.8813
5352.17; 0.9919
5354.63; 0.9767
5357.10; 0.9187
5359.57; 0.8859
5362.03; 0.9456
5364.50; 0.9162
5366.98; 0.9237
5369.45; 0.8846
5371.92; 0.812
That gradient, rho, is -0.024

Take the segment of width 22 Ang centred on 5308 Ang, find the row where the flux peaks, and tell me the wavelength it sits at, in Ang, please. 5305.54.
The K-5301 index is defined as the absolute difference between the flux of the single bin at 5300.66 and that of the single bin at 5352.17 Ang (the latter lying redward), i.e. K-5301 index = 0.25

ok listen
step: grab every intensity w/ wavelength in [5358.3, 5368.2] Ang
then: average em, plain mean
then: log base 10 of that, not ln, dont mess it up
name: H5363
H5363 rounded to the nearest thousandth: -0.037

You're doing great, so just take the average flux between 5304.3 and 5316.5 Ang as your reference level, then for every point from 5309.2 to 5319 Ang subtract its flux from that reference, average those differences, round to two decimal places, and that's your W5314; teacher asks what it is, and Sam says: 0.02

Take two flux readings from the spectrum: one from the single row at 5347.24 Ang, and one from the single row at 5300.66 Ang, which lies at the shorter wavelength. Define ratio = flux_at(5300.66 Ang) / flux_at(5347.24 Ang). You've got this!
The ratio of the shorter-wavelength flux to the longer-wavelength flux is 0.90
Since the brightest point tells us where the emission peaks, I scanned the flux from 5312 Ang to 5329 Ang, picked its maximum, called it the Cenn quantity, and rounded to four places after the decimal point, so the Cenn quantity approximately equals 0.8788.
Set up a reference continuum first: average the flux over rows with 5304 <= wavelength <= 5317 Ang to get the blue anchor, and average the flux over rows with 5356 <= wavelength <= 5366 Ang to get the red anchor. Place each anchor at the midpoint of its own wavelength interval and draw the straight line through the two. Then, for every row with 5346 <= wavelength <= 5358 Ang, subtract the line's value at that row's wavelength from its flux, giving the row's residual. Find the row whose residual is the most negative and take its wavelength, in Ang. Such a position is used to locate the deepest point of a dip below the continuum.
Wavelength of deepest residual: 5347.24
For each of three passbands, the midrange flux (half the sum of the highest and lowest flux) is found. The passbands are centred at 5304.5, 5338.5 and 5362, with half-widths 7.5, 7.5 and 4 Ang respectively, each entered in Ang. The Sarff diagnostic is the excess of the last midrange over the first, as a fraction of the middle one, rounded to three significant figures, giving 0.102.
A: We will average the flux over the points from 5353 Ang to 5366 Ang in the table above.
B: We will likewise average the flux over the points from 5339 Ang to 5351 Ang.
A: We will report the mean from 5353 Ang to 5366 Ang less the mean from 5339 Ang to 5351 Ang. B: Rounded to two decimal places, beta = 0.09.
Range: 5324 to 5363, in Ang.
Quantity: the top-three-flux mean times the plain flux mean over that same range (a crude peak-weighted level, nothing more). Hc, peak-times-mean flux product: 0.84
